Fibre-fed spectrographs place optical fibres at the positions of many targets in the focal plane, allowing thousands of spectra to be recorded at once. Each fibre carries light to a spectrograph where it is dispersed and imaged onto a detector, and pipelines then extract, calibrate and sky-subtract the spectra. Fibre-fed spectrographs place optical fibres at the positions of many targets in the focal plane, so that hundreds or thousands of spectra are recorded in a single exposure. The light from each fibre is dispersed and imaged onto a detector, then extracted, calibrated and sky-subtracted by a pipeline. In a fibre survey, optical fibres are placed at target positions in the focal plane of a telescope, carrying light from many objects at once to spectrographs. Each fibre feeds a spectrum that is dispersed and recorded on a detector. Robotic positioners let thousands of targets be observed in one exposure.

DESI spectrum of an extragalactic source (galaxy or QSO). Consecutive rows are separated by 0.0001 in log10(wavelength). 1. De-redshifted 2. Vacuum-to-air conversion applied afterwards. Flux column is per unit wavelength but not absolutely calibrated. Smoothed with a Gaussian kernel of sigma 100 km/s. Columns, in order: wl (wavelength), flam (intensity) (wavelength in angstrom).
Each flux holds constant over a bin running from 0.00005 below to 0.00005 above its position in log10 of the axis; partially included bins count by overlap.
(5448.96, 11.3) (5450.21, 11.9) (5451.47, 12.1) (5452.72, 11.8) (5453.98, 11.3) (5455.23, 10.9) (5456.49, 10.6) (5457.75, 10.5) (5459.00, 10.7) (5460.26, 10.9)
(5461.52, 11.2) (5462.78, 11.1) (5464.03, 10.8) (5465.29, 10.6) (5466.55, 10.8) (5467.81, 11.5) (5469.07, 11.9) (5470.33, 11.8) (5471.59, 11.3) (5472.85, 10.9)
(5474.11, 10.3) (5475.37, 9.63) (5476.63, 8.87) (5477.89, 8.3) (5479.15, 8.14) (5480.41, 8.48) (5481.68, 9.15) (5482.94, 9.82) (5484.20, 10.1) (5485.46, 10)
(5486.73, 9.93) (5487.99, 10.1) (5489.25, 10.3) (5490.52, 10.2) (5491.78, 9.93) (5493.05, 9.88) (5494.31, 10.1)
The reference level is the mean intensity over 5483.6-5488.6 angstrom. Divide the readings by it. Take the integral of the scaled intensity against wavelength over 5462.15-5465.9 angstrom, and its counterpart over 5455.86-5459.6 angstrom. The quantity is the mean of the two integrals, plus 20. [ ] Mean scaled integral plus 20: 24.0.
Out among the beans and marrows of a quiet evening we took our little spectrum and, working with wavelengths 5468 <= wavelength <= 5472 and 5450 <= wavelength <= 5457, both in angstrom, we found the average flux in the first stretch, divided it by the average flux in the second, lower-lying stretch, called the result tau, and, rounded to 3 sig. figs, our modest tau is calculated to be 1.02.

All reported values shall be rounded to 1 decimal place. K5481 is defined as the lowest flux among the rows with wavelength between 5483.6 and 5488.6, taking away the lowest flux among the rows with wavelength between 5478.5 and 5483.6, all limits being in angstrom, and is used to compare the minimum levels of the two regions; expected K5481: 1.8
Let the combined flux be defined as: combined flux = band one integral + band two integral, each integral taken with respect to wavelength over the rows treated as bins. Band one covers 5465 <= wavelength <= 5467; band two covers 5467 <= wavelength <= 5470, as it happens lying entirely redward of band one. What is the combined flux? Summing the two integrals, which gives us 56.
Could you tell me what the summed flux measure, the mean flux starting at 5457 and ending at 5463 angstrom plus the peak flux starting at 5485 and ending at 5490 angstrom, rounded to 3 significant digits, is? 21.2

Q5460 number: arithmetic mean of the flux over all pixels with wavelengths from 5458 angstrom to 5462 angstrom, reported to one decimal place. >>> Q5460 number 10.9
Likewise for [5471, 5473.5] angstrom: 11.1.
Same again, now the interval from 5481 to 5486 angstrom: 9.8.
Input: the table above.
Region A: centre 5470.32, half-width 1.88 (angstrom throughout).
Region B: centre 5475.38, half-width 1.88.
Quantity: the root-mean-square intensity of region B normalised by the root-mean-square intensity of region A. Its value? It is 0.82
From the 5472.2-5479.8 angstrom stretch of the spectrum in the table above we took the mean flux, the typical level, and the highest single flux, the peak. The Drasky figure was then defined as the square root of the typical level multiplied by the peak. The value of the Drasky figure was 10.1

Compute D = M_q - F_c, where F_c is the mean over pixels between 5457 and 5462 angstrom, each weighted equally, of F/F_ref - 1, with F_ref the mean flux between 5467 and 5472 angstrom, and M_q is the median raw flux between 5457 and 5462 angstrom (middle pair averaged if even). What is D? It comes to 10.9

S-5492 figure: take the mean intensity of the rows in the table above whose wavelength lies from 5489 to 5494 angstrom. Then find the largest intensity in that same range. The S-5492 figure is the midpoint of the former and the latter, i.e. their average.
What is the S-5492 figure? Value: 10.2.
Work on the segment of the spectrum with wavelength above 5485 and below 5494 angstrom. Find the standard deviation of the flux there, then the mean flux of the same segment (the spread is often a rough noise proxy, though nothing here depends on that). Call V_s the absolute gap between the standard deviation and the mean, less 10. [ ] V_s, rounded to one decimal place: -0.1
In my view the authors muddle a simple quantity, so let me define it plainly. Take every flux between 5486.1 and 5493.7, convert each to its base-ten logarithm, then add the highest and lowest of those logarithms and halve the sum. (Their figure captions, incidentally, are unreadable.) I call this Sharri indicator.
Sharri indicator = 1.00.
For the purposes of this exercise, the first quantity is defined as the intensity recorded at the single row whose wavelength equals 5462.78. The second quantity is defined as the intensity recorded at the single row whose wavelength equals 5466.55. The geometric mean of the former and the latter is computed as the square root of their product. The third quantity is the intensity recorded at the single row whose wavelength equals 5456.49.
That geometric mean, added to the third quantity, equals 21.5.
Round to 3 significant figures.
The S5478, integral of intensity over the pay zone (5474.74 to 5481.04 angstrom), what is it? 54.8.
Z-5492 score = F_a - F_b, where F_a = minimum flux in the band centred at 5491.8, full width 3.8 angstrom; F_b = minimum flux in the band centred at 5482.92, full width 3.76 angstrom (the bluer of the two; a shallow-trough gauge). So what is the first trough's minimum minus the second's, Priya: 0.73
